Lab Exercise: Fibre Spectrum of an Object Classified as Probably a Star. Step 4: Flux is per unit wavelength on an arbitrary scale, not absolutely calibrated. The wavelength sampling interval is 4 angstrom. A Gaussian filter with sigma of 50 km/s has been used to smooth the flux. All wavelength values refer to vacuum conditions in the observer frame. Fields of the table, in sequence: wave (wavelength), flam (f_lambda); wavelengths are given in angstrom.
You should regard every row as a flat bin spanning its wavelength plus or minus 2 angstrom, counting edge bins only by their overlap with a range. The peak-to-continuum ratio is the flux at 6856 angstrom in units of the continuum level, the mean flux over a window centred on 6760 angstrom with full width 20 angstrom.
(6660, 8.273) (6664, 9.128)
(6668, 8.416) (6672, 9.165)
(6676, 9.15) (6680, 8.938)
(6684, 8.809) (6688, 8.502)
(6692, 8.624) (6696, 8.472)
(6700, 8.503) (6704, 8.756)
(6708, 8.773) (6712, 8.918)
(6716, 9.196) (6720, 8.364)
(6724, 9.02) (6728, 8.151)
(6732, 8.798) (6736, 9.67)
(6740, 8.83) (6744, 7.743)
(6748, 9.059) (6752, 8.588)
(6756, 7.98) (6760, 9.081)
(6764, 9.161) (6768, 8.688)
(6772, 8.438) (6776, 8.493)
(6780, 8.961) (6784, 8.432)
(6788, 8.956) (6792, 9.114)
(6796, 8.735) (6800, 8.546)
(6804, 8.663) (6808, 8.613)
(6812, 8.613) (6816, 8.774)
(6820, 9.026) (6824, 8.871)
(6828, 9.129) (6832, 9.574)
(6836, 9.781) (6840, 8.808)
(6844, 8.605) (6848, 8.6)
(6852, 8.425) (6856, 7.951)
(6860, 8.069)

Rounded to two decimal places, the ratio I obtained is 0.91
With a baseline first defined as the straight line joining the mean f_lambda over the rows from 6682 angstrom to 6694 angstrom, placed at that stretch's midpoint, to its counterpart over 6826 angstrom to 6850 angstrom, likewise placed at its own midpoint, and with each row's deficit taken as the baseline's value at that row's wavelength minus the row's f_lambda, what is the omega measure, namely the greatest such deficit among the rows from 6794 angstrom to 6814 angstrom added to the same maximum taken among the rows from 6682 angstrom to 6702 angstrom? 0.62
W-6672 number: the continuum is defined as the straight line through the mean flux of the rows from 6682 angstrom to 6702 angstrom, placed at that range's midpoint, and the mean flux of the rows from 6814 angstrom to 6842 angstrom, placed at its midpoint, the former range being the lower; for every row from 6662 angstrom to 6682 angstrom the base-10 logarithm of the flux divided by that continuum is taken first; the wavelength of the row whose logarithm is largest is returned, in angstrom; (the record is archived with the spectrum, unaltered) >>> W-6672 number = 6672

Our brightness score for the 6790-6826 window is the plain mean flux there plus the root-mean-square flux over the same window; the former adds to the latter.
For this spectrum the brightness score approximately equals 17.55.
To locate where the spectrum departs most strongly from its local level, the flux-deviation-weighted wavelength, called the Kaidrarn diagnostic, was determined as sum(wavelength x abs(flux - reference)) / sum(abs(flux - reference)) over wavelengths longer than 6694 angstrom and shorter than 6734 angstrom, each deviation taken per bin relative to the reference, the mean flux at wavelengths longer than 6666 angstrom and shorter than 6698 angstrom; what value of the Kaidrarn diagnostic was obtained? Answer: 6716.4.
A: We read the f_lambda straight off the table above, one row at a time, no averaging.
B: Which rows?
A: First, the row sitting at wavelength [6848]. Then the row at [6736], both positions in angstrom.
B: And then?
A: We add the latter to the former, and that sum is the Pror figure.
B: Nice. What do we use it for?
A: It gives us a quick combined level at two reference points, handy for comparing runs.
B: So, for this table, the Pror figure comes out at 18.3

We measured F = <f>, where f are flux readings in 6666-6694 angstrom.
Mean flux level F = 8.80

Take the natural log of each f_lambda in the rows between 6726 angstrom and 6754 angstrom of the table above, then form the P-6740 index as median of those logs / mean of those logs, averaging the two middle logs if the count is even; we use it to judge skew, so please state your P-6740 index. 1.01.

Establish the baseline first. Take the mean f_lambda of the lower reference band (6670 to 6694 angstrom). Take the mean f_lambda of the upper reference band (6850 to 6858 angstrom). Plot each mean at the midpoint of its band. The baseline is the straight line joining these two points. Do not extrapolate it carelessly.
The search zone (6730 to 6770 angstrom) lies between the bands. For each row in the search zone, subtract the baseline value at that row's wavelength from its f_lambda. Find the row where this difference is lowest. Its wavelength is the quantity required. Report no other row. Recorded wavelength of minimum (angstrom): 6744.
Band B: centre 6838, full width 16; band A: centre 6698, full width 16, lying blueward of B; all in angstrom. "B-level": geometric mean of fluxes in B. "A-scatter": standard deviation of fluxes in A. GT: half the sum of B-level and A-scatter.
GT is 4.65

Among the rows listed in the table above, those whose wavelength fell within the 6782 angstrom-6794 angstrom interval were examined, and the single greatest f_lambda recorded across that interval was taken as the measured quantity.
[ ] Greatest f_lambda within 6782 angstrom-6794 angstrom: 9.114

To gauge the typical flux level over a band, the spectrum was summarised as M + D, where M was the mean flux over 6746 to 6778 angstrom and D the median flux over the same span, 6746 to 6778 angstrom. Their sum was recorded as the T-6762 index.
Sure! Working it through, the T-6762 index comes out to 17.3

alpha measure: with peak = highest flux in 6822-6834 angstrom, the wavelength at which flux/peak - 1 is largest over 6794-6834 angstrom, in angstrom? 6832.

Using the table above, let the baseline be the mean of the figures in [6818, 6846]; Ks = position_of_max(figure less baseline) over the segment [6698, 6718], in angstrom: 6716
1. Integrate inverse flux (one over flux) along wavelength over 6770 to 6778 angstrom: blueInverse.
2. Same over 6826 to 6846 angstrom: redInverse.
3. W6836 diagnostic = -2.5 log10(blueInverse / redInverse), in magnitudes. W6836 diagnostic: 0.91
